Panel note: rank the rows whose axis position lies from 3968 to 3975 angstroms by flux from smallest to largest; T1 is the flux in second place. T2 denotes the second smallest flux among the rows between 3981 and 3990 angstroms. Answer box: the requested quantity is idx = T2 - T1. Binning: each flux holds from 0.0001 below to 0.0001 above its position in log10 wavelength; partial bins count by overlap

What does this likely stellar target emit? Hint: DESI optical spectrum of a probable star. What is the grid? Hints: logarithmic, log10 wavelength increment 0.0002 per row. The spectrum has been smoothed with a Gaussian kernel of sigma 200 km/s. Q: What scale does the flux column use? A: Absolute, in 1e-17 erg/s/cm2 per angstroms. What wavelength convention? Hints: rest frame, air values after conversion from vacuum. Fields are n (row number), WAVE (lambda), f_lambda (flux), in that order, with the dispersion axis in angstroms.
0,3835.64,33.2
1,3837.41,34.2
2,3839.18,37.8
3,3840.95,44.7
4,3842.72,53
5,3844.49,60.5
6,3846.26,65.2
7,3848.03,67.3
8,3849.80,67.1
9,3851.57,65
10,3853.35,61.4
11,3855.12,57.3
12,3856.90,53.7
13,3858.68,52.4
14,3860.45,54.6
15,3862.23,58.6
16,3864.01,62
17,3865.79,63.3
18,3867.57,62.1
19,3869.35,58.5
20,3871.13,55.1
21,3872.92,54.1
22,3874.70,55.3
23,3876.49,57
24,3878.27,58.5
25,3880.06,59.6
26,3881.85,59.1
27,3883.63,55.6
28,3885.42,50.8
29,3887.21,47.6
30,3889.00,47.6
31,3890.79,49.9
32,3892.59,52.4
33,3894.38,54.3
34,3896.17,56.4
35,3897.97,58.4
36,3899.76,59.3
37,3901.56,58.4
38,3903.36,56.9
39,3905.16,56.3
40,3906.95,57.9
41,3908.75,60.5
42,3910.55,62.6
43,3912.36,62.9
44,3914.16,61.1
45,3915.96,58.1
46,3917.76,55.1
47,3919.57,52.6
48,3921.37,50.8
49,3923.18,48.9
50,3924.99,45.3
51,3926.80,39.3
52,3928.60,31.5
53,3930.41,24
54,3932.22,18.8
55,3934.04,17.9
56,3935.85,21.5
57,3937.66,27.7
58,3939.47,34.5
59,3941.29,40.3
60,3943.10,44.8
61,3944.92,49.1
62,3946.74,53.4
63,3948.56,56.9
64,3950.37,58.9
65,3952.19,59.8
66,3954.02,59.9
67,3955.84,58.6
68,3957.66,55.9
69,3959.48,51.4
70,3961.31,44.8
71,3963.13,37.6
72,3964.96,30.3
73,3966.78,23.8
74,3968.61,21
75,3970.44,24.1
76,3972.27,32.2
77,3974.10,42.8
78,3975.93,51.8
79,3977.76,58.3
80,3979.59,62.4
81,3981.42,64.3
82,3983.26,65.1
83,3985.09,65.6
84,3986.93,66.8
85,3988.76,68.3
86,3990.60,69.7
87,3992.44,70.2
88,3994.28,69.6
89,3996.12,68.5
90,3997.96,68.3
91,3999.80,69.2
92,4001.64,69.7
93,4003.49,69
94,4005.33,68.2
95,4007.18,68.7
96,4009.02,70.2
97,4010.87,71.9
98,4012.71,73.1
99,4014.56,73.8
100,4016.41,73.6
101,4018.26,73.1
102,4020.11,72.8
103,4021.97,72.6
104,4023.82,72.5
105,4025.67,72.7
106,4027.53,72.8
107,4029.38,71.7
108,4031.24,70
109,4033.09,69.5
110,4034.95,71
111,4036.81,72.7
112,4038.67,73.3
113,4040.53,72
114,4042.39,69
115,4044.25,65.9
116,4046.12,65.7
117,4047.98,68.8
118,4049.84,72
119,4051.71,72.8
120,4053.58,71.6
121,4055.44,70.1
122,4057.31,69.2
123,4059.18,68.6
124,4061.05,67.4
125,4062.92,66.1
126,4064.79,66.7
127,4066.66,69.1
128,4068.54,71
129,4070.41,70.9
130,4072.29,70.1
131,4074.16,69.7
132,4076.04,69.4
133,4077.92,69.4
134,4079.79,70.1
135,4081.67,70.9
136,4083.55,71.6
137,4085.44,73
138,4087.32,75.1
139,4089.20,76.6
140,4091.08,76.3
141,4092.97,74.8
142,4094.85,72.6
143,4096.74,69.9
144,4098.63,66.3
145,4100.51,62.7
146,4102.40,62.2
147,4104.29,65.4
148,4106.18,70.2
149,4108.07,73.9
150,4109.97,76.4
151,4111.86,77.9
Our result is 41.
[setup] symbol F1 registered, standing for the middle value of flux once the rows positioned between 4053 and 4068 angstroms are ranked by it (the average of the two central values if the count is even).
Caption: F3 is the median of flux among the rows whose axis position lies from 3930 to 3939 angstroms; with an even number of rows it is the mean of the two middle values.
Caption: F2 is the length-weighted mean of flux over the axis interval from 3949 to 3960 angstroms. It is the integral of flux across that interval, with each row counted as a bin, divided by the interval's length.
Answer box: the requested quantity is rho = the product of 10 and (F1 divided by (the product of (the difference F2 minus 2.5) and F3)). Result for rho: 0.58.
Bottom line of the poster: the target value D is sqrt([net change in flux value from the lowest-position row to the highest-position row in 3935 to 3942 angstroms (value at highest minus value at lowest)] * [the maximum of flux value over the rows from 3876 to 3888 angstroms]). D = 33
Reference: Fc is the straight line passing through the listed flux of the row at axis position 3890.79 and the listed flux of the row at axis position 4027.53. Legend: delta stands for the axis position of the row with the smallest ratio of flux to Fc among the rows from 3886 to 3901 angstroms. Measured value 3889.00 angstroms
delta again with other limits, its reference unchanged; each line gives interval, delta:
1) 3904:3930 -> 3928.60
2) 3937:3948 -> 3937.66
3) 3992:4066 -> 4062.92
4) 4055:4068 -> 4062.92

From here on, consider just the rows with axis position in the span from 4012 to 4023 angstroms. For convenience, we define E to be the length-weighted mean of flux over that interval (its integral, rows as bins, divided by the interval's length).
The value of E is 73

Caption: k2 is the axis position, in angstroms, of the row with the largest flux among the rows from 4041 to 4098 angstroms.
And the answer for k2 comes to 4089.20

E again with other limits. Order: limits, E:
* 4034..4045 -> 71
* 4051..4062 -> 70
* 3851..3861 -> 57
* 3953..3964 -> 51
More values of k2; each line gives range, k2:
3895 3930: 3912.36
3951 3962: 3954.02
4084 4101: 4089.20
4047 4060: 4051.71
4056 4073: 4068.54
